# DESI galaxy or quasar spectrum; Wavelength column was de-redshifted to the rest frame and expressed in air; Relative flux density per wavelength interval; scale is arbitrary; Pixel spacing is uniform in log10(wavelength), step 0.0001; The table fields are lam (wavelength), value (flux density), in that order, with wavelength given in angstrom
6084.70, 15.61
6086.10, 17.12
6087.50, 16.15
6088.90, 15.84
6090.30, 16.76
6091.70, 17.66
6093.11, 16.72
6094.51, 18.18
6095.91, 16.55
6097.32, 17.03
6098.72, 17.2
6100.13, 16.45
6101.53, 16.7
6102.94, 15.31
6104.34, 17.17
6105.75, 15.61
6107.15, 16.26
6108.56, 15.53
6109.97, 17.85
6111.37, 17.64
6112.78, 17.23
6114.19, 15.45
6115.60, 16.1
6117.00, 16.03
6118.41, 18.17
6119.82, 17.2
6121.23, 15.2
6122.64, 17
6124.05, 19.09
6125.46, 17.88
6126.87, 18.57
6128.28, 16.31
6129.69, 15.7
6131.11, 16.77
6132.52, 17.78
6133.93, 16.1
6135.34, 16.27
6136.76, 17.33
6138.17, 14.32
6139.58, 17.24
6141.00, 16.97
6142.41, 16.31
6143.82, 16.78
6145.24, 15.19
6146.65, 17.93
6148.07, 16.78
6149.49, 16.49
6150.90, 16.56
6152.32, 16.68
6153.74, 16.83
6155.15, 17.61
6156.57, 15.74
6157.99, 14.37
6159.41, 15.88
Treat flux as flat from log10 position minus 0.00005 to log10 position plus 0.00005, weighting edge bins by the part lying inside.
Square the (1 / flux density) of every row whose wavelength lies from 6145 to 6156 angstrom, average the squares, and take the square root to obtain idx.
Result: 0.0599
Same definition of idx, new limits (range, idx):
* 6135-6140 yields 0.0619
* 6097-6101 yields 0.0592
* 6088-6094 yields 0.0599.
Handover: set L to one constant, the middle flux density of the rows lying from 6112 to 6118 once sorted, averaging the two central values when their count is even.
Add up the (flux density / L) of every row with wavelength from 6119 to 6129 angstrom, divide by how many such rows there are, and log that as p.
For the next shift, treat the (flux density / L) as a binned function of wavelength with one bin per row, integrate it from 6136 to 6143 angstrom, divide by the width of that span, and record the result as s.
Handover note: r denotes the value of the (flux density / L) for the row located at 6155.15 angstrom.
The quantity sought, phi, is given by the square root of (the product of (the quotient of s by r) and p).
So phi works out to 1.003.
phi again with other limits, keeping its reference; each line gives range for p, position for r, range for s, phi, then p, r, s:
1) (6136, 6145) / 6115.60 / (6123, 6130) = 1.059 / 1.03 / 1.00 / 1.10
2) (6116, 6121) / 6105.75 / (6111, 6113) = 1.091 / 1.07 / 0.97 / 1.08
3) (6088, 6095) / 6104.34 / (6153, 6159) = 0.998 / 1.06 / 1.07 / 1.00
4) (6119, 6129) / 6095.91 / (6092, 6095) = 1.065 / 1.08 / 1.03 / 1.08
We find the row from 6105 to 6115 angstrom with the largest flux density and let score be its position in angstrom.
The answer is 6109.97 angstrom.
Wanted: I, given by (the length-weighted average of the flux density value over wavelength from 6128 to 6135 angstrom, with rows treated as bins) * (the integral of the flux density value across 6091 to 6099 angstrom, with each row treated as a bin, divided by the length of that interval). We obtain 285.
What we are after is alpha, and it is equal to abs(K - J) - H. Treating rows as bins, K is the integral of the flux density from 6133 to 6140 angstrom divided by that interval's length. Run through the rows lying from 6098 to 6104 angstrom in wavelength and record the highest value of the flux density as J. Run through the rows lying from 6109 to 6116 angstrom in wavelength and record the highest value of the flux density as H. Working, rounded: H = 17.85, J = 17.2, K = 16.3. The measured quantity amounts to -16.9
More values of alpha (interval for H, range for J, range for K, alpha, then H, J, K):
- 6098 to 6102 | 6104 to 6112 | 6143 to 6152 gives -16.0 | 17.2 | 17.85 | 16.6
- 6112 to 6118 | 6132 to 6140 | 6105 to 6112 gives -16.0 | 17.23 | 17.78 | 16.6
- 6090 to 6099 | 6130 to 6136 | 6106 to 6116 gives -16.9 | 18.18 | 17.78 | 16.5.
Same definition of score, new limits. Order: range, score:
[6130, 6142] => 6132.52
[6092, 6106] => 6094.51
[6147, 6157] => 6155.15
